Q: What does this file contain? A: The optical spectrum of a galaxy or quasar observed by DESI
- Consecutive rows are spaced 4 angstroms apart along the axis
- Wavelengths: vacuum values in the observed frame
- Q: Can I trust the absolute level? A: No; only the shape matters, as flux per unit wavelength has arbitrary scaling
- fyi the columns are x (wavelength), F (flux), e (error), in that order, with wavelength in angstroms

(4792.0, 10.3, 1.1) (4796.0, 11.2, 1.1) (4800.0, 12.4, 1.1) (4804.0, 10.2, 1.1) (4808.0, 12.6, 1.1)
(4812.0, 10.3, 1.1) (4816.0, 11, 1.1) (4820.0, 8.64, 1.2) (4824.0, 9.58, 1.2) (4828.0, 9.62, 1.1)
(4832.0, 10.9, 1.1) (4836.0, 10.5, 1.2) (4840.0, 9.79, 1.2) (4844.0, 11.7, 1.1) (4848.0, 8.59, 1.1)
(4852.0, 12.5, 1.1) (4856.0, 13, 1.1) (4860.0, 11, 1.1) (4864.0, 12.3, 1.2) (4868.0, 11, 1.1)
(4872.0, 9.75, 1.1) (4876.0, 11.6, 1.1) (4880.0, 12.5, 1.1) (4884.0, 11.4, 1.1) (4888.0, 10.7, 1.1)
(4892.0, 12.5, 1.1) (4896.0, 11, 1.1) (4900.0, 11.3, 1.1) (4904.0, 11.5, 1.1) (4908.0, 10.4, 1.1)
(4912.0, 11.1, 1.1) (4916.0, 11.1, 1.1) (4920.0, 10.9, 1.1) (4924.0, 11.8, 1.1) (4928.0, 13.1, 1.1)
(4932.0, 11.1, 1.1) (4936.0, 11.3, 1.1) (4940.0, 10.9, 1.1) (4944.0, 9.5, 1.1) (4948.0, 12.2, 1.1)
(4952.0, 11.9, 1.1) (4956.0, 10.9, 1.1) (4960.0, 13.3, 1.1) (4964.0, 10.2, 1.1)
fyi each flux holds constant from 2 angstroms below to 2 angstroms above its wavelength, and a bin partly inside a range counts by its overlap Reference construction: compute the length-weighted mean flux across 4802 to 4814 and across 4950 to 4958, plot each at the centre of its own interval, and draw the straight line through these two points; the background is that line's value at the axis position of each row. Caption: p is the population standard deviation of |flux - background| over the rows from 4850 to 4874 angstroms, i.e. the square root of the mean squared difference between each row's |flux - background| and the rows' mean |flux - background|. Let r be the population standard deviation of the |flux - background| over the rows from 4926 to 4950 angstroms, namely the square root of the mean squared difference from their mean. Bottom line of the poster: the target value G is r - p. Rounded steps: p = 0.63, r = 0.71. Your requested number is 0.1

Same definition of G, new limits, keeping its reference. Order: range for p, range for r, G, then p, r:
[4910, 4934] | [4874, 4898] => -0.1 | 0.55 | 0.45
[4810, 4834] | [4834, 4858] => -0.1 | 0.82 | 0.69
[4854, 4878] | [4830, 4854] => 0.1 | 0.65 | 0.77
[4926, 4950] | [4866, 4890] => -0.2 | 0.71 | 0.51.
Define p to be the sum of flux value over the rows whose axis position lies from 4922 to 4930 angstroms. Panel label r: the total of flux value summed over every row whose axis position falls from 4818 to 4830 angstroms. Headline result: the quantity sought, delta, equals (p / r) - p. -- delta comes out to -24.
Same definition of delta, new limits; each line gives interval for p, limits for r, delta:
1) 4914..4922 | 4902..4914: -21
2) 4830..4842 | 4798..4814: -31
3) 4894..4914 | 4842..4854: -54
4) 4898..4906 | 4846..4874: -23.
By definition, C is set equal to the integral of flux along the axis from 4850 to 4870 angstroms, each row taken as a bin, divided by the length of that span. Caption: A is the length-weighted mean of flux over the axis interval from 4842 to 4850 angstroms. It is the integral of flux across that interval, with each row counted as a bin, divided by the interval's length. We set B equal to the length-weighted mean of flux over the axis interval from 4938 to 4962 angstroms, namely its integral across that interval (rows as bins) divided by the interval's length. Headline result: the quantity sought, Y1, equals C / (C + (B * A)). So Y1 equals 0.093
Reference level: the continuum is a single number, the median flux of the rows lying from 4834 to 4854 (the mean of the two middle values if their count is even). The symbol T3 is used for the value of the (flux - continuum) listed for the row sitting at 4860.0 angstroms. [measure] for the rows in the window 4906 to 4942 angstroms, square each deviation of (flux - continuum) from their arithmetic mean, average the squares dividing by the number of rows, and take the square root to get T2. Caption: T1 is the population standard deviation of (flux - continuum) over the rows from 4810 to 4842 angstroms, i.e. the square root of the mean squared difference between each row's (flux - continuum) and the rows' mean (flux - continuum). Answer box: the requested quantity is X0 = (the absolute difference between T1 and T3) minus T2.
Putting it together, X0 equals -0.5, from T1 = 0.74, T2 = 0.73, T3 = 0.5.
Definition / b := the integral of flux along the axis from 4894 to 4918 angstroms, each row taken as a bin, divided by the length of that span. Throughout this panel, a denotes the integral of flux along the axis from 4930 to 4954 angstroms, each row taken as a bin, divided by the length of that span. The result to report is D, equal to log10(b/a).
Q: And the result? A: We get -0.003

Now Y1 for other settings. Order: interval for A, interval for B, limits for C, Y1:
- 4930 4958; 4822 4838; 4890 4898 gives 0.094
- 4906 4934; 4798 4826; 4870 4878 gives 0.081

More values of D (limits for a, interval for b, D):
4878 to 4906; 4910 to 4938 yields -0.003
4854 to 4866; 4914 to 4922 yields -0.041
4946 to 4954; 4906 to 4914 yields -0.050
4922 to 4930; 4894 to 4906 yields -0.043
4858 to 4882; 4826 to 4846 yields -0.034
